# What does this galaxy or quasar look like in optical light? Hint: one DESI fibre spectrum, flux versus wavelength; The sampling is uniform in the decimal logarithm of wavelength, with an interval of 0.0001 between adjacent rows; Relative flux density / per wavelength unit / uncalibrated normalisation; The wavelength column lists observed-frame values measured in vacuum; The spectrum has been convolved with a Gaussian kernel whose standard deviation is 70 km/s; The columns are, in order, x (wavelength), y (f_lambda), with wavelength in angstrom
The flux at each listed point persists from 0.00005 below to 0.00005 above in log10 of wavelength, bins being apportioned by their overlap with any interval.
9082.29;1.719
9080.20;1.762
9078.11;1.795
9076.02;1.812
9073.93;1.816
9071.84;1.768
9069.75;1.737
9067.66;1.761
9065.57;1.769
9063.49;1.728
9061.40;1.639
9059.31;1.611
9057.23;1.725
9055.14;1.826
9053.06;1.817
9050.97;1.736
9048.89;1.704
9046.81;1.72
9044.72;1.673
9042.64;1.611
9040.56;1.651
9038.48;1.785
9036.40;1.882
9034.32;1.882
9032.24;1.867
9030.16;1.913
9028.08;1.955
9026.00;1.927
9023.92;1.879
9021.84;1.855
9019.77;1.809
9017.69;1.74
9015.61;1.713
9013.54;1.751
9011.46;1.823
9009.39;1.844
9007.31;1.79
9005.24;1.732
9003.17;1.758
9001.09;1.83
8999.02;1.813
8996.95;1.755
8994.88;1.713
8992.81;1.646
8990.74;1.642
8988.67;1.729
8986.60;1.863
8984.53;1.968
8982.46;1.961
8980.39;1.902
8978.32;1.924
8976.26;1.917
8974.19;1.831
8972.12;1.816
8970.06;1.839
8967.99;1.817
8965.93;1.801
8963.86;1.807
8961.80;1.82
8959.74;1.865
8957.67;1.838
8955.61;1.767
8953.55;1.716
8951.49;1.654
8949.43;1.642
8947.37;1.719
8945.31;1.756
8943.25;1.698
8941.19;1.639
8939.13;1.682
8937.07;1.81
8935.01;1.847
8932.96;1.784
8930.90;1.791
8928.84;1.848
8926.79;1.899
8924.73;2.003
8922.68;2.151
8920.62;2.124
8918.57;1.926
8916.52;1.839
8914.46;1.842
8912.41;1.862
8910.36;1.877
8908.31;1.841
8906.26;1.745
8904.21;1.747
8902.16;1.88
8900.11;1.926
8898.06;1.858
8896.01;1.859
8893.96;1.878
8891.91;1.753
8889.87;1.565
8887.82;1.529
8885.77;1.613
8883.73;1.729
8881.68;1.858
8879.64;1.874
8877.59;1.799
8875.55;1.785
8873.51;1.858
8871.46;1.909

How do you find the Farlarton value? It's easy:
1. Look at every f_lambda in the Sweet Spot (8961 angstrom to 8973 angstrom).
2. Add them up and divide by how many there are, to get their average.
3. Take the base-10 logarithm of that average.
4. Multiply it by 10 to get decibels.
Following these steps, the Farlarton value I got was 2.59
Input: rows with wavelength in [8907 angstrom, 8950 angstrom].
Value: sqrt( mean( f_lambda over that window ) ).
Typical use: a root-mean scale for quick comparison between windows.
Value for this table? 1.36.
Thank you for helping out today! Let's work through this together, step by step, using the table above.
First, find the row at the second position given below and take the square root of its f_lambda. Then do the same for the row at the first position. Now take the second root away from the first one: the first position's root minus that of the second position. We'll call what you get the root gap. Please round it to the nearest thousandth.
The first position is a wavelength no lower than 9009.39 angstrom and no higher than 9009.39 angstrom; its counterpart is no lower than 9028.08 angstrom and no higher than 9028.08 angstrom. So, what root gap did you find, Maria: -0.040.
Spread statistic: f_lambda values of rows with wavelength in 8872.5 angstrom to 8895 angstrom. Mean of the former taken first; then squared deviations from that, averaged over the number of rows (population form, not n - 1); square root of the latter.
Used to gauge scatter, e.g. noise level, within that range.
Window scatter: 0.12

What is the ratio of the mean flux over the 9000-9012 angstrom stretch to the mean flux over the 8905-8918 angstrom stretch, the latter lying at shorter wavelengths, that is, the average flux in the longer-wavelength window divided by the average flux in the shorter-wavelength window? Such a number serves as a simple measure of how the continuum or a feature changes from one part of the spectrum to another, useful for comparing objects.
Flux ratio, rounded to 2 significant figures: 0.98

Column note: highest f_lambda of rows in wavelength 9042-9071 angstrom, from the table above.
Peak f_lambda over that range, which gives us 1.826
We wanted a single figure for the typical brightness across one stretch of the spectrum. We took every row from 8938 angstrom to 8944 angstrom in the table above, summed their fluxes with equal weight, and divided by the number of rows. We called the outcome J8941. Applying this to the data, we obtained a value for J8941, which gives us 1.67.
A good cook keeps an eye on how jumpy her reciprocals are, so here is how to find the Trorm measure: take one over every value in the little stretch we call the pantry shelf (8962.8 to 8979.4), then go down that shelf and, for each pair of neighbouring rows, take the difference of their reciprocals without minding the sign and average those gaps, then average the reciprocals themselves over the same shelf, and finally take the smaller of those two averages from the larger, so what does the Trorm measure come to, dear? 0.535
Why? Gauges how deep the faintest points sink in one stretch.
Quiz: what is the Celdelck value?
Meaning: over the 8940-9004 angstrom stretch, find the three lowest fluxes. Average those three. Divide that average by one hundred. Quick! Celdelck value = 0.0164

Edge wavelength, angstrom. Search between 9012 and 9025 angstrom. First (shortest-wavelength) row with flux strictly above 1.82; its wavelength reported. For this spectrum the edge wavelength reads 9021.84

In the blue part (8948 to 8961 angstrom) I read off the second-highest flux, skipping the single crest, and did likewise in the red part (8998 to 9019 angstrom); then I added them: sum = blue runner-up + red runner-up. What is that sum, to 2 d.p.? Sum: 3.67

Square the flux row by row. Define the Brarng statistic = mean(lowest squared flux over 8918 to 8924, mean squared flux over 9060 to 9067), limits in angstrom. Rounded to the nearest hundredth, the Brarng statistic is 3.32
